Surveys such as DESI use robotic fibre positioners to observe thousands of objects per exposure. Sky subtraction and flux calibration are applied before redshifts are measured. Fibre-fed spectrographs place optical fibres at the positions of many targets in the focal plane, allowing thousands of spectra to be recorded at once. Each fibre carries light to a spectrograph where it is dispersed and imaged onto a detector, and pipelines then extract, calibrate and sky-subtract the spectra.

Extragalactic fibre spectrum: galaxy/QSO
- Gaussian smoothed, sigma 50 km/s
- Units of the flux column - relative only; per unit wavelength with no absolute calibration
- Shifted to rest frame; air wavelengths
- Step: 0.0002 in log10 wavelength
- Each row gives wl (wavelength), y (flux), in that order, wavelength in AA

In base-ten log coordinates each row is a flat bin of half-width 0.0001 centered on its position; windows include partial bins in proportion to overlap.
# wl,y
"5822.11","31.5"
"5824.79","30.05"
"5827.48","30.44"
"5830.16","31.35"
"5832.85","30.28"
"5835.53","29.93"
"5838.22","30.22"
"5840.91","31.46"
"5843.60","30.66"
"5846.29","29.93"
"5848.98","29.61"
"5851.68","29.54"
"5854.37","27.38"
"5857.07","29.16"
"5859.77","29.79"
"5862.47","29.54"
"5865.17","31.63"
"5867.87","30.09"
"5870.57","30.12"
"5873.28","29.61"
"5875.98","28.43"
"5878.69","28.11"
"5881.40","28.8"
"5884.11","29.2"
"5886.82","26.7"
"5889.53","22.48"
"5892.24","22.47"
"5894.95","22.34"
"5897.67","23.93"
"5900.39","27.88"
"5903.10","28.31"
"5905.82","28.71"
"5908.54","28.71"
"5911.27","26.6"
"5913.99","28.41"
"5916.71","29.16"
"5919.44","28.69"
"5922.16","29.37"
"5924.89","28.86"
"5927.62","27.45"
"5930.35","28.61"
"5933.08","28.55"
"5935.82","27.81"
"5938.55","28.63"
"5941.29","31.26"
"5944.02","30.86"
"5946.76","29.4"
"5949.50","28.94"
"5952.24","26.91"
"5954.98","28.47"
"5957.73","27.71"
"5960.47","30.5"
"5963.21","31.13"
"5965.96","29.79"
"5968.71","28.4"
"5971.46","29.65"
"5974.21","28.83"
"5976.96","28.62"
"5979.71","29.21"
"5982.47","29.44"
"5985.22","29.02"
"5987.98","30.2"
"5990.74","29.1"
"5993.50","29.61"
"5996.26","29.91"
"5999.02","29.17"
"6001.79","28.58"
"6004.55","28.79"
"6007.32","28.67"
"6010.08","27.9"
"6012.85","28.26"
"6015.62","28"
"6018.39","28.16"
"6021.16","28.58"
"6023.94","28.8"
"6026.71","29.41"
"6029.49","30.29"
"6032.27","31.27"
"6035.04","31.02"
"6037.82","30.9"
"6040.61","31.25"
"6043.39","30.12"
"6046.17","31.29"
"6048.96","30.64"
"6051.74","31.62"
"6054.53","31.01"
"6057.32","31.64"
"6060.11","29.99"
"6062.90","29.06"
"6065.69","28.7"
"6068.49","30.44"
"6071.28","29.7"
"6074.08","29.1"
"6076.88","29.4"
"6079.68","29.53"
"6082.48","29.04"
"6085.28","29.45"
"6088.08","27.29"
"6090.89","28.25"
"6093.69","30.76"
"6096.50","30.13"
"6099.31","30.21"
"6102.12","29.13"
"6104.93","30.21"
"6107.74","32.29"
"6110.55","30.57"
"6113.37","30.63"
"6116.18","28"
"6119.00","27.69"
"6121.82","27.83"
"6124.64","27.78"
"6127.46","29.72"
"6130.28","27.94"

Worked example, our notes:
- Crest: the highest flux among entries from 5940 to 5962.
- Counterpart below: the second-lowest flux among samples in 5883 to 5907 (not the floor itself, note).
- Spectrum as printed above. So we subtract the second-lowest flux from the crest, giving 8.8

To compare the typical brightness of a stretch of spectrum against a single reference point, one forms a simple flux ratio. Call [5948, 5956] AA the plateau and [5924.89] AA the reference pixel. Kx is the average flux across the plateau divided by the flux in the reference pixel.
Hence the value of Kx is 0.97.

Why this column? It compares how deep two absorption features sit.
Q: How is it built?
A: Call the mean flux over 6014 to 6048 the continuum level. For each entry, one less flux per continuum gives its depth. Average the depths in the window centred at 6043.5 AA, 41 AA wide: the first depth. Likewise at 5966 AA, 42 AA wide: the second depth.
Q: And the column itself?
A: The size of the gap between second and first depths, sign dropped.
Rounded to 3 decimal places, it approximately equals 0.050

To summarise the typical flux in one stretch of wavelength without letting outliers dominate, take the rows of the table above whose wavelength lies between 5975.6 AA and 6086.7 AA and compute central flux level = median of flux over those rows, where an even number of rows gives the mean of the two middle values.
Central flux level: 29.4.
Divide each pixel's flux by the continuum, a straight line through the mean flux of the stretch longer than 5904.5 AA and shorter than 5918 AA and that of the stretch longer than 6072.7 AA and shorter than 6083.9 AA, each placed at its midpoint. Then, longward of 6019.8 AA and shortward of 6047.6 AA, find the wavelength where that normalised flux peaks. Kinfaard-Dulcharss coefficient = 6032.27 AA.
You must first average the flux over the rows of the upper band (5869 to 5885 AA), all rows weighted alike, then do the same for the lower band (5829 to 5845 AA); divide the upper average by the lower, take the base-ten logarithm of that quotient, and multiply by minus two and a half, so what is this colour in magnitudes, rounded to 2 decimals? 0.06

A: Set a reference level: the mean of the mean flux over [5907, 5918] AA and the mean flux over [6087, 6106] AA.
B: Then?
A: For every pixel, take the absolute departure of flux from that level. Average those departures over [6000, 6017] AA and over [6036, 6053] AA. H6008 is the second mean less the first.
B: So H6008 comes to 1.7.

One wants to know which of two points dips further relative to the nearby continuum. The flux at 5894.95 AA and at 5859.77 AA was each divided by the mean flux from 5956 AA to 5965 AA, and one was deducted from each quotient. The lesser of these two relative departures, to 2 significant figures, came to -0.25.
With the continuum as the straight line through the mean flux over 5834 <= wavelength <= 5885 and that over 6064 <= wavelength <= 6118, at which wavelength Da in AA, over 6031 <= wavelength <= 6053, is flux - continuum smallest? 6043.39 AA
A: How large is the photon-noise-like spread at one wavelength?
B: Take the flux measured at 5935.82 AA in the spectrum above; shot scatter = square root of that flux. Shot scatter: 5.27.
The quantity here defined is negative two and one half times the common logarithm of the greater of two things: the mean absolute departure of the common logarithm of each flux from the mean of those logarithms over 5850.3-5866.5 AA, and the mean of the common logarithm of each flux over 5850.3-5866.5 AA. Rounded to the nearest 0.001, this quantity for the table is -0.418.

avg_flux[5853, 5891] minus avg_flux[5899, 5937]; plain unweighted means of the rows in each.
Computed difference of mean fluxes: 0.3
